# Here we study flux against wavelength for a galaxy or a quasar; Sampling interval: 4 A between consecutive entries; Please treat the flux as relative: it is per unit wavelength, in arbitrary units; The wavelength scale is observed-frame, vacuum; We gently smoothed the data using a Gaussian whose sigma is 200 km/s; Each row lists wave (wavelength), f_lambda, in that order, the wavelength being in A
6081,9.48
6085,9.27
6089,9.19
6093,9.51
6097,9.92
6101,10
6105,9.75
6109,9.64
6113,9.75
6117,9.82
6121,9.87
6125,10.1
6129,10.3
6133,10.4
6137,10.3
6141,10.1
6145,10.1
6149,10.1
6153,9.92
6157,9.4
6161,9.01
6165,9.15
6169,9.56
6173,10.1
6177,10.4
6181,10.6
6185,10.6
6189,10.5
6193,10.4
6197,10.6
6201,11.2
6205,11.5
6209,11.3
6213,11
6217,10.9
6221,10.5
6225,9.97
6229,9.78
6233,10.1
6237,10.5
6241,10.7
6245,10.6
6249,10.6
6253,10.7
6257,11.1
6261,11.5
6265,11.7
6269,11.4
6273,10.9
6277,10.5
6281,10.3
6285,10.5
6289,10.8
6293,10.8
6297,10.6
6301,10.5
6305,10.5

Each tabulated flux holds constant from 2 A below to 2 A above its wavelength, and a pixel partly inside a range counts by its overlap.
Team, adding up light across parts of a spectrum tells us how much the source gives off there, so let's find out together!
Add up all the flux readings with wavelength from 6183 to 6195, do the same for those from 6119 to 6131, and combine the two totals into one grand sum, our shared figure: 62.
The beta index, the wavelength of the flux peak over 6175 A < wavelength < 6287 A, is 6265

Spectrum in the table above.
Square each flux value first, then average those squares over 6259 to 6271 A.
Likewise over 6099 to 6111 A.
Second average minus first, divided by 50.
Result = -0.7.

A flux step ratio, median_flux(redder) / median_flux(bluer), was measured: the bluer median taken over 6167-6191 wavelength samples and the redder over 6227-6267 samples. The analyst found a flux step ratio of 1.02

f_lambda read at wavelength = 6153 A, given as 9.92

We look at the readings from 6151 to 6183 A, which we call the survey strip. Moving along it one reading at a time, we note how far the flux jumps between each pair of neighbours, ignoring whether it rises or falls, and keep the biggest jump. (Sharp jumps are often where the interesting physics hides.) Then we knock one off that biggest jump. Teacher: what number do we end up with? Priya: -0.46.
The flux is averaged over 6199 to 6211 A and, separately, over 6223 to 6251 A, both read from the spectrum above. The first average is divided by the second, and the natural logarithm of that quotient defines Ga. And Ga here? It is 0.094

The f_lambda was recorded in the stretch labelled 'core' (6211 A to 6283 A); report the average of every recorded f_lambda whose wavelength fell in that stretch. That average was 10.7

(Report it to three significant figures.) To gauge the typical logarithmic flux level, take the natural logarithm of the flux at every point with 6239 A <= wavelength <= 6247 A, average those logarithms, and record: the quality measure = 2.37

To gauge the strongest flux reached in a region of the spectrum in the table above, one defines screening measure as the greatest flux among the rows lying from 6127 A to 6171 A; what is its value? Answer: 10.4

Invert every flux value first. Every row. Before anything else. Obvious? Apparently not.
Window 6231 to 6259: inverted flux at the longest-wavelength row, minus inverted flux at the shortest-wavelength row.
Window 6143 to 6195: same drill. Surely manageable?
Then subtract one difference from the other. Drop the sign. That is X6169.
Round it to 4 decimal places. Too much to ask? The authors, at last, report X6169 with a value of 0.0061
